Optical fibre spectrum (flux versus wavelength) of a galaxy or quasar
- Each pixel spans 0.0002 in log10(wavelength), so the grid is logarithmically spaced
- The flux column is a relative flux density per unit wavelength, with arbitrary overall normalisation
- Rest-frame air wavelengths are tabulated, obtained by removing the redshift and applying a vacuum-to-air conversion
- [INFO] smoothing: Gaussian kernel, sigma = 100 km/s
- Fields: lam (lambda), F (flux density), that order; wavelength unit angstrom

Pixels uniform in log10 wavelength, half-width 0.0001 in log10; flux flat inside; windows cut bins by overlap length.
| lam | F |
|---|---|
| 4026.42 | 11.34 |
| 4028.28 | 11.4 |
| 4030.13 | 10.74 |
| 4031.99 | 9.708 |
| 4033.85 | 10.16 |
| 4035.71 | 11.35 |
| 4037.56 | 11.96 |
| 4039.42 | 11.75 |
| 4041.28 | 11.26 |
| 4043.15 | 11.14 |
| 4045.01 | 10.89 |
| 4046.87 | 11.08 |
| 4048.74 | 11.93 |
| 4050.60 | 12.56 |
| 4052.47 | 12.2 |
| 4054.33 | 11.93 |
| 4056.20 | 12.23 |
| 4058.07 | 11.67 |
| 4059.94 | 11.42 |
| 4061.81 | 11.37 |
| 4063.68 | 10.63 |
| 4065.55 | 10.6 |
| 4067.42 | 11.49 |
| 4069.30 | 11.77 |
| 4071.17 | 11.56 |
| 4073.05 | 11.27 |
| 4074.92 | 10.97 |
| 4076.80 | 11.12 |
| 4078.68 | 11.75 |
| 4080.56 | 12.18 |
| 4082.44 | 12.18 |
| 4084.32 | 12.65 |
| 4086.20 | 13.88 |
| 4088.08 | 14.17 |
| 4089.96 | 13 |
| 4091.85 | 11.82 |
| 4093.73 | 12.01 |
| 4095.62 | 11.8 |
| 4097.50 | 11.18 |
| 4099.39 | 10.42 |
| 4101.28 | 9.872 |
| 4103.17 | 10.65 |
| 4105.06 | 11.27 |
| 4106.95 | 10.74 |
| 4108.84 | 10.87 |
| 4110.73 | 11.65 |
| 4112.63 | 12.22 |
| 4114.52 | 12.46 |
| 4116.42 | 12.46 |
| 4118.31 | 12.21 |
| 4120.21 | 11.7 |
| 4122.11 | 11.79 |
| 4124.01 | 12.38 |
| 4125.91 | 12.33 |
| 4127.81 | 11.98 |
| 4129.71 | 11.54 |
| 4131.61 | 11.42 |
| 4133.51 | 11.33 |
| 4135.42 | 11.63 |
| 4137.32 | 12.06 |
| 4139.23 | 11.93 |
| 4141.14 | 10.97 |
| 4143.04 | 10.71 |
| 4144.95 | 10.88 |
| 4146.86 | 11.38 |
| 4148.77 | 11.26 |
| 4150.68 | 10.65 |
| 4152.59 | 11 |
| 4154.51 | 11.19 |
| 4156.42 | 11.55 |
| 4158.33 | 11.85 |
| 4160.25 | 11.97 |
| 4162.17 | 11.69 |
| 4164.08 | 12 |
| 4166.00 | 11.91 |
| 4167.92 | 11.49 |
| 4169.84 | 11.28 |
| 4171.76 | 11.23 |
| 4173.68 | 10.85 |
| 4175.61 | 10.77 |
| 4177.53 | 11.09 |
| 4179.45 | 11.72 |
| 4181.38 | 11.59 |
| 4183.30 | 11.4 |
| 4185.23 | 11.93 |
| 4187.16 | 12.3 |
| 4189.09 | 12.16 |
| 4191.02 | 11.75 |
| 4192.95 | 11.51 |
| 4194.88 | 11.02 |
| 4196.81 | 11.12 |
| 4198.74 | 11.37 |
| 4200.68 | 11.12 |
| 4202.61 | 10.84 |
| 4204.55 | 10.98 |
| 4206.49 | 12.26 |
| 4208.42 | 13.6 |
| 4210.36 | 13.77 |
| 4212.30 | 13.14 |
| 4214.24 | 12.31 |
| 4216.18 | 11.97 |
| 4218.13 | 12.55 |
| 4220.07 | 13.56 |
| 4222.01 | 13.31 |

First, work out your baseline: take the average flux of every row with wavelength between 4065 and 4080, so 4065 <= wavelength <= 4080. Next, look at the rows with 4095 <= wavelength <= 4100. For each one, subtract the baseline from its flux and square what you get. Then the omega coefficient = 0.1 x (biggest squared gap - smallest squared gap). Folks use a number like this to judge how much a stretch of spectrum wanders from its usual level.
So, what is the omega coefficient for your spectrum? 0.08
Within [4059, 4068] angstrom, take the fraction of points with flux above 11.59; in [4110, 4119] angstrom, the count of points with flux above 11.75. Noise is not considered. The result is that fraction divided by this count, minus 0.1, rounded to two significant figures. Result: -0.10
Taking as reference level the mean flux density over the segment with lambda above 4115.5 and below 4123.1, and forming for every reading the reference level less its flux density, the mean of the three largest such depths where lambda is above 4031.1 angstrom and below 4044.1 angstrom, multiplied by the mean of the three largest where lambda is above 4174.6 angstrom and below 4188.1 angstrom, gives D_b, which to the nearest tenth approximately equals 1.6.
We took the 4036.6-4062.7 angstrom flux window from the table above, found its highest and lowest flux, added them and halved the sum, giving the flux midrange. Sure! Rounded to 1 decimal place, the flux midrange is 11.7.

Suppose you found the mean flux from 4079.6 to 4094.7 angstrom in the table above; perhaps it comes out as 12.7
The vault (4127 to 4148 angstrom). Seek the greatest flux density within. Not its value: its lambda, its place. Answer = 4137.32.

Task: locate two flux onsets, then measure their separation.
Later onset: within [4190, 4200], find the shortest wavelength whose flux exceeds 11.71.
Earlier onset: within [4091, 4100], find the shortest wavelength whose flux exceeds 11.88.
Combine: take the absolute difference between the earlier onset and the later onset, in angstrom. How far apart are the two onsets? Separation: 97.3 angstrom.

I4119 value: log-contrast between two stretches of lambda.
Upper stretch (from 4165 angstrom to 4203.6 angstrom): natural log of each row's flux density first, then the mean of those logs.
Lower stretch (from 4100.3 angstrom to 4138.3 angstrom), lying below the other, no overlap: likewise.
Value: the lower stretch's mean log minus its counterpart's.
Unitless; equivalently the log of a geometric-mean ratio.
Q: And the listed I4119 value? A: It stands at 0.017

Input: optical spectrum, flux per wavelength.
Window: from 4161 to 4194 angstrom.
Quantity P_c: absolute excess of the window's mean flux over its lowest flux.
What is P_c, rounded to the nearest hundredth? 0.80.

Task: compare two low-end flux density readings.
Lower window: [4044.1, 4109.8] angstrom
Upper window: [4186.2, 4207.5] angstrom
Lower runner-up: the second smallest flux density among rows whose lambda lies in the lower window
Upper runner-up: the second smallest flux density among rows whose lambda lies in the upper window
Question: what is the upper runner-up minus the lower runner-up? 0.56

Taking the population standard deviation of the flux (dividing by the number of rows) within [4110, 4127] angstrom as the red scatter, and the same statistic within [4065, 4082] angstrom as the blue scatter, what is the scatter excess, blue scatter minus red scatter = 0.1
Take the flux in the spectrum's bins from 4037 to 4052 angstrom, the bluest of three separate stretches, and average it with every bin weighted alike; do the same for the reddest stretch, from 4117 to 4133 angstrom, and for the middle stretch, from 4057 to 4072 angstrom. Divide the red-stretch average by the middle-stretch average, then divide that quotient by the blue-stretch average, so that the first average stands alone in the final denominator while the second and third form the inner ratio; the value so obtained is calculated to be 0.0910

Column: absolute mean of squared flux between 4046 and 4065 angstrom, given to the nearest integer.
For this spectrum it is 137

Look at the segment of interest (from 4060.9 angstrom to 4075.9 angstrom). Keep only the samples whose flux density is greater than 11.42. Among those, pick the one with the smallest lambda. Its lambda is 4067.42 angstrom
